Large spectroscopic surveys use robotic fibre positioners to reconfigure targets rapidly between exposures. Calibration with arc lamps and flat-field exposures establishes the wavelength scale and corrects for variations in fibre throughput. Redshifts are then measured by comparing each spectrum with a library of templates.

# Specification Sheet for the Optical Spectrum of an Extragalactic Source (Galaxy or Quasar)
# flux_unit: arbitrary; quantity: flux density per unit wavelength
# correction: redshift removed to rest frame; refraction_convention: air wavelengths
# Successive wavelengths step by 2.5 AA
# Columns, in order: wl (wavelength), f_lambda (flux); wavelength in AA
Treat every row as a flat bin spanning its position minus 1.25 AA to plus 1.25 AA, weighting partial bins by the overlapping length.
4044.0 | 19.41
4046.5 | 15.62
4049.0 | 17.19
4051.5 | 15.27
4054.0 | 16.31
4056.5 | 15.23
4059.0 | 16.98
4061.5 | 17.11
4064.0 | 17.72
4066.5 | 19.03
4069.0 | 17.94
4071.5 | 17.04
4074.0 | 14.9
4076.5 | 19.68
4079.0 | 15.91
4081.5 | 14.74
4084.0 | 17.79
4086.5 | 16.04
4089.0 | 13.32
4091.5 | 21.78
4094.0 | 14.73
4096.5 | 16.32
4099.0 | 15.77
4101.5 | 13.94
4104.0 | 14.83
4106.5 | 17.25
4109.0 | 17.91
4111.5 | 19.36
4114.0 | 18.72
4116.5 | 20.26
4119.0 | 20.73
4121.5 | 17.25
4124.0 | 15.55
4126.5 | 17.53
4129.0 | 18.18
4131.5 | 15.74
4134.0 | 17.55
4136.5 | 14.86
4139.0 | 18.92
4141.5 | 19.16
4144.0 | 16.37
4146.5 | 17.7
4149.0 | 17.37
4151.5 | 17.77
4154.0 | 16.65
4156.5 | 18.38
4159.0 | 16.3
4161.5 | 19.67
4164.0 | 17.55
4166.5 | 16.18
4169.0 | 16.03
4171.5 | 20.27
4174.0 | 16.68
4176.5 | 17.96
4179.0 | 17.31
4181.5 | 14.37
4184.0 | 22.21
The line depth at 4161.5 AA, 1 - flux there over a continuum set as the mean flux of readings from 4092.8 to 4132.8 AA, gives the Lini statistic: -0.15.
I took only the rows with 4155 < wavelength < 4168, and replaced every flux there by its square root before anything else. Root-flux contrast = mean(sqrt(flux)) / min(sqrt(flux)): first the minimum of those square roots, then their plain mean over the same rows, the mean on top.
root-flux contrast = 1.04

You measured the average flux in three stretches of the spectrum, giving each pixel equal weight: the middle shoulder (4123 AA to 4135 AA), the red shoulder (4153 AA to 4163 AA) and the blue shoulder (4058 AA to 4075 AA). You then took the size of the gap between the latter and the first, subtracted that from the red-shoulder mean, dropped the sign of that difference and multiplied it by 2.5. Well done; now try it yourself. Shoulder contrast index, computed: 43.5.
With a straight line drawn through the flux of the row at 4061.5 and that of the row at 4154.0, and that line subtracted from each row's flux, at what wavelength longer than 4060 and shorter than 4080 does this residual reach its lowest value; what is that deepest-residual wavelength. 4074.0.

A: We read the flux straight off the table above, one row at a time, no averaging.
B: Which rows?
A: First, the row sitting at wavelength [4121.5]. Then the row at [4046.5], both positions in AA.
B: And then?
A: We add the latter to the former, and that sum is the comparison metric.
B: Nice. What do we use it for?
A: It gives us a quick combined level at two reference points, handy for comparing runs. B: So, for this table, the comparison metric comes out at 32.9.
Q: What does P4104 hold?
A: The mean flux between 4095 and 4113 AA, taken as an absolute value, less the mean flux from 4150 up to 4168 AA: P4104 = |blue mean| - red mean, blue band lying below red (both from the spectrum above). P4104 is -1.0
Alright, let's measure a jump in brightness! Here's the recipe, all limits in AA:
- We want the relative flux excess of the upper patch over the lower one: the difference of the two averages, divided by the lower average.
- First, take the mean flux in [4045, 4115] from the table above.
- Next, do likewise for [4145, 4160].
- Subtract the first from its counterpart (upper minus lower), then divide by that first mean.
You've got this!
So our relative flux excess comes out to 0.038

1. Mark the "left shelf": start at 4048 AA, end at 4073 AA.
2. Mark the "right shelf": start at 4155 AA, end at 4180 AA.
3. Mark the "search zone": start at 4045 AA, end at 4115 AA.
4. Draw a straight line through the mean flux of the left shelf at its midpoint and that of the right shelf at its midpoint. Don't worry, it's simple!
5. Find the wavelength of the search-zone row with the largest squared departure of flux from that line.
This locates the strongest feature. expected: 4091.5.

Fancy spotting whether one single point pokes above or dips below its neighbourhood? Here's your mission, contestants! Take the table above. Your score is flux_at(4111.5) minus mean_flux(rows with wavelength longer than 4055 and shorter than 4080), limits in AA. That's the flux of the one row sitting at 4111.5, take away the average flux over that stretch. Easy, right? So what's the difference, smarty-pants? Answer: 2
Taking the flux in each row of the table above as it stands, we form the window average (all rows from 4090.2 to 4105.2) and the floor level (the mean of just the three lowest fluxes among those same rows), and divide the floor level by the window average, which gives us 0.89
